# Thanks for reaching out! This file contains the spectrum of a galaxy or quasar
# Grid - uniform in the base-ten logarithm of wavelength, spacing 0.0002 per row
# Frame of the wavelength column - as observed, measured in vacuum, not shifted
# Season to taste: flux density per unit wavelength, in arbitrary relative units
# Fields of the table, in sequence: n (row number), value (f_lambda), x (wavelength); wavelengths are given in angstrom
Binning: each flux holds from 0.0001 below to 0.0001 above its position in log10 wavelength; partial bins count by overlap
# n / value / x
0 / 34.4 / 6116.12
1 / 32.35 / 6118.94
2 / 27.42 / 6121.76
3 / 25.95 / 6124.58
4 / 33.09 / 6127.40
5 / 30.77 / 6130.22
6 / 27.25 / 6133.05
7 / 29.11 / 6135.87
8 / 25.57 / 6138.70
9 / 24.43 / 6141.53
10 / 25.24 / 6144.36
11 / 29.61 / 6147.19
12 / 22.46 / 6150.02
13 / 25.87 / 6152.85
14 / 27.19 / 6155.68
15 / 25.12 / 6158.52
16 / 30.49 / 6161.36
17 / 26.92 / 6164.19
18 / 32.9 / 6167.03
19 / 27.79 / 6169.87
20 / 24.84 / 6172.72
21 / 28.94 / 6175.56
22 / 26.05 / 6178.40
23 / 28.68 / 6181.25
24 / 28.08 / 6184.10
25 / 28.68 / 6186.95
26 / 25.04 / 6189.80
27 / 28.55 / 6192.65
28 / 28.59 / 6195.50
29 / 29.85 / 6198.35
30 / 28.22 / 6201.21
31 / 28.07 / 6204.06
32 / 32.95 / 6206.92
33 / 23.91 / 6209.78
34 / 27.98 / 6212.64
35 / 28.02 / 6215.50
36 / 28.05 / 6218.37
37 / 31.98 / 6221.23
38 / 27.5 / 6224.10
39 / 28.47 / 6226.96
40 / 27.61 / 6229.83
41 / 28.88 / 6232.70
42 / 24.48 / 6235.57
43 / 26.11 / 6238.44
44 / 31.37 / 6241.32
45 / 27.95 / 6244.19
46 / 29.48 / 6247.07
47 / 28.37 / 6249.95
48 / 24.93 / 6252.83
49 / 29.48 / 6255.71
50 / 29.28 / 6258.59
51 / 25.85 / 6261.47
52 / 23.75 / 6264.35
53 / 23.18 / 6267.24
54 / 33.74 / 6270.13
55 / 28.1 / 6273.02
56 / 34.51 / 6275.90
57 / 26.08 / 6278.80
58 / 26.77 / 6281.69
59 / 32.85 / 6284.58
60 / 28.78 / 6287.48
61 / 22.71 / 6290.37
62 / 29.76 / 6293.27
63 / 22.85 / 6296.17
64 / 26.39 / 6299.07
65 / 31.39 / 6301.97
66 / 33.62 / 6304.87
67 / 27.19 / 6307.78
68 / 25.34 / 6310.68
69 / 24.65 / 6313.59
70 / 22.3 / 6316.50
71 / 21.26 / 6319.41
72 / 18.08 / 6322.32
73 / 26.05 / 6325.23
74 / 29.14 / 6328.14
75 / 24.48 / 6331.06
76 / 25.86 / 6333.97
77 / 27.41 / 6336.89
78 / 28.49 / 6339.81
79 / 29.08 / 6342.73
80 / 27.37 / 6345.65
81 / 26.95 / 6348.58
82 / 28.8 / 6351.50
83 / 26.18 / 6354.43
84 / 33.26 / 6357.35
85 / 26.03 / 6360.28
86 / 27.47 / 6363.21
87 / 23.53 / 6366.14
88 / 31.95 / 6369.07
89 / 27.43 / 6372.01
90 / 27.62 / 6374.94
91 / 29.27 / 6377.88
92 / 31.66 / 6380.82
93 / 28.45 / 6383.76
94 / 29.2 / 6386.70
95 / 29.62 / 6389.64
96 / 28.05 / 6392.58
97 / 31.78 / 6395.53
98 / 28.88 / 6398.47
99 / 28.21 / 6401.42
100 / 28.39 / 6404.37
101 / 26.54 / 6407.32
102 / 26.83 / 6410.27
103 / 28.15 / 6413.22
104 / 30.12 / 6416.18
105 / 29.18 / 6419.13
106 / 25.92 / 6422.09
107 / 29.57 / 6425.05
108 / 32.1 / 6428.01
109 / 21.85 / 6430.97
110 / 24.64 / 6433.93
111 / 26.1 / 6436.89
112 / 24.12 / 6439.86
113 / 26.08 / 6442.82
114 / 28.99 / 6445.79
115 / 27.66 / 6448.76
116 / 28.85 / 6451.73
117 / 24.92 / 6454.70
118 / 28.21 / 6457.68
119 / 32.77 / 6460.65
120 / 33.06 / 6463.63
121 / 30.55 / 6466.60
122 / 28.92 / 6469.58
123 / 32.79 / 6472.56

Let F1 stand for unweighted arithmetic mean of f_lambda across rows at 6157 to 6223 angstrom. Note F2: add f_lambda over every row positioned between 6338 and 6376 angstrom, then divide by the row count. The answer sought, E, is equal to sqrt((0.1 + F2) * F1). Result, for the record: 28.2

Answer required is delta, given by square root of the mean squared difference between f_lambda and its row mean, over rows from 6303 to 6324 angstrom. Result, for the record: 4.6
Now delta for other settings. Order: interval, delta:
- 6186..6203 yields 1.5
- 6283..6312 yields 3.7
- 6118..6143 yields 2.9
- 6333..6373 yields 2.4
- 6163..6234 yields 2.1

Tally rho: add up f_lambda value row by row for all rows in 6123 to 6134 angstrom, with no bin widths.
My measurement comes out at 117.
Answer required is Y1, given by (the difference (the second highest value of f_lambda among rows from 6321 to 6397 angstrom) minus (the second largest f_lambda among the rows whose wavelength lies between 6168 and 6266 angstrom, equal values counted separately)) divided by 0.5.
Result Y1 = -0.1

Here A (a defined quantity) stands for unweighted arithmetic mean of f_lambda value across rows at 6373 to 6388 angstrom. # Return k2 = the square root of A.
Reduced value 5.41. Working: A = 29.2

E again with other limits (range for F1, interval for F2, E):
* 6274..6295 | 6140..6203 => 28.1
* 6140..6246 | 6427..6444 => 26.8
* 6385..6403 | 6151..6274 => 28.7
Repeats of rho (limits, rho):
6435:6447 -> 105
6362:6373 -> 110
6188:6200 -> 112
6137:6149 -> 105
